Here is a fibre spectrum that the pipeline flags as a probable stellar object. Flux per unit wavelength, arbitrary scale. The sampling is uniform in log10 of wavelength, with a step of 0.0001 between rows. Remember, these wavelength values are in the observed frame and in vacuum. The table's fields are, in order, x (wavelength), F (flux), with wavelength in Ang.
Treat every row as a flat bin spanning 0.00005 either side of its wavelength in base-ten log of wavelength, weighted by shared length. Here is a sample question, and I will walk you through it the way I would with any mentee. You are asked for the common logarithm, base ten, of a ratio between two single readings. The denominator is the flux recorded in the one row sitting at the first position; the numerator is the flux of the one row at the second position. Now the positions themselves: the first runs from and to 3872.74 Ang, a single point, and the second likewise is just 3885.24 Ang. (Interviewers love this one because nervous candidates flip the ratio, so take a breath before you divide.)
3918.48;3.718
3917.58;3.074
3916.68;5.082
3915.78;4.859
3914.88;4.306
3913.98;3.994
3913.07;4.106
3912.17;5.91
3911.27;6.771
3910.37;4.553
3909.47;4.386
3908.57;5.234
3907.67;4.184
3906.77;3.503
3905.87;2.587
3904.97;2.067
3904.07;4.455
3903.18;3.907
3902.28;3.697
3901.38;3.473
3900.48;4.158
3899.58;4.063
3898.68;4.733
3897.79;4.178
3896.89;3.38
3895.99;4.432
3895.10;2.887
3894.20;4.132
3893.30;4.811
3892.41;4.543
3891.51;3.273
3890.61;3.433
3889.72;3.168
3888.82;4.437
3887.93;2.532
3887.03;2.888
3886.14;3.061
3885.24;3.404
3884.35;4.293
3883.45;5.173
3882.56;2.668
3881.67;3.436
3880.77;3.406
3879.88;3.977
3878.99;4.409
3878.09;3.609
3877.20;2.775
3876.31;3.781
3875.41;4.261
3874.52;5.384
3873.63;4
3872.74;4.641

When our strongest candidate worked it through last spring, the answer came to -0.13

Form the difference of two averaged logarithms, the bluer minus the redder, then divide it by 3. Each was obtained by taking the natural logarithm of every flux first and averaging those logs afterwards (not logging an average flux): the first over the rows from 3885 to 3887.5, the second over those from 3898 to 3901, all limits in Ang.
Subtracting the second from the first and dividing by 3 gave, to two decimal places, -0.11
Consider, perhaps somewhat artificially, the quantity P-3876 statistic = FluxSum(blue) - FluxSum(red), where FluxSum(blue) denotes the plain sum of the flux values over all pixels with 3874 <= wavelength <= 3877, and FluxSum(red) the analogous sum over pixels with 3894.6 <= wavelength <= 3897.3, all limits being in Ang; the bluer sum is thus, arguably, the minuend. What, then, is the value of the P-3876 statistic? 2.7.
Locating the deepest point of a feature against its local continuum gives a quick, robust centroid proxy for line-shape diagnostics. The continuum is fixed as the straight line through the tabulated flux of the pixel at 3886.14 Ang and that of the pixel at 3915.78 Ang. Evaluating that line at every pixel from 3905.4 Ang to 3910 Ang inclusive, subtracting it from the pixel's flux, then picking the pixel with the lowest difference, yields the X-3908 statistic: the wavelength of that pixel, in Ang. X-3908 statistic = 3905.87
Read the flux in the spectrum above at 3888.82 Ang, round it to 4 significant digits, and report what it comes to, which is 4.437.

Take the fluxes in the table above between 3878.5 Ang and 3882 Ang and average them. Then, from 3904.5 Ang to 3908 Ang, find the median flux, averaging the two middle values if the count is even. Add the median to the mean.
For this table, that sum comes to 6.9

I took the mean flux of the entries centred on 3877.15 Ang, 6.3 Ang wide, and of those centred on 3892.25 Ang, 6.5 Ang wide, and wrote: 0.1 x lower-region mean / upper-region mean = 0.107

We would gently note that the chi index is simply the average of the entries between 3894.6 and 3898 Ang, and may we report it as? 3.7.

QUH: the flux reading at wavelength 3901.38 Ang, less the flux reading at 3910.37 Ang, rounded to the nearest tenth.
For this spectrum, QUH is -1.1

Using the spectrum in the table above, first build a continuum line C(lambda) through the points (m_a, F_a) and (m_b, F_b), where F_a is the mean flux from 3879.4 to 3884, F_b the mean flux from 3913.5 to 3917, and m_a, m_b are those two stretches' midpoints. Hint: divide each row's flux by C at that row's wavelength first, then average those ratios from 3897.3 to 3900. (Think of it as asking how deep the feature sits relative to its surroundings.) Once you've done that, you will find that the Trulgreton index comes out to 1.04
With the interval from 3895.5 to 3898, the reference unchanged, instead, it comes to 0.97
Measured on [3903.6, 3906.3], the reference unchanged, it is 0.71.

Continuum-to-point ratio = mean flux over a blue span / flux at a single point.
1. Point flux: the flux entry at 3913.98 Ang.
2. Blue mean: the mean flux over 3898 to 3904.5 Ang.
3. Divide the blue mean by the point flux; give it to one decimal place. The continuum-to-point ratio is 1.0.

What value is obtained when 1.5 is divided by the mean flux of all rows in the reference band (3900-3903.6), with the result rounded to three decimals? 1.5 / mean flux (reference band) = 0.394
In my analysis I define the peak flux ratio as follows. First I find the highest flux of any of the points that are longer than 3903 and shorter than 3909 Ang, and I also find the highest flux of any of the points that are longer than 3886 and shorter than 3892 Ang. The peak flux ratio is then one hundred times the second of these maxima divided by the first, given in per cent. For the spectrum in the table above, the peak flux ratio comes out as 85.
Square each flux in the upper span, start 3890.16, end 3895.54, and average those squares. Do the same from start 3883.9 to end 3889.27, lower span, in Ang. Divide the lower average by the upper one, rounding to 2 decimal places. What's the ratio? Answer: 0.81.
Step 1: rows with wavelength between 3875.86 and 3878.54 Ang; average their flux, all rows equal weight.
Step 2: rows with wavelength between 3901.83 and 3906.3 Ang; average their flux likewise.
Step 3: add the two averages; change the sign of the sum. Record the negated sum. -6.7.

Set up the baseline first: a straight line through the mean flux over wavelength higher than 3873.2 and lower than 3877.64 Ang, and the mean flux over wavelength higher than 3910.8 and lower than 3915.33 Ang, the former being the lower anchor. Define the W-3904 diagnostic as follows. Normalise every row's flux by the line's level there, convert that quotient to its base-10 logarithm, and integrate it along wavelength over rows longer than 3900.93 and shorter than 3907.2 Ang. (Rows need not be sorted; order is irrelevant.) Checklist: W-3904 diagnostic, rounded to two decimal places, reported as -1.02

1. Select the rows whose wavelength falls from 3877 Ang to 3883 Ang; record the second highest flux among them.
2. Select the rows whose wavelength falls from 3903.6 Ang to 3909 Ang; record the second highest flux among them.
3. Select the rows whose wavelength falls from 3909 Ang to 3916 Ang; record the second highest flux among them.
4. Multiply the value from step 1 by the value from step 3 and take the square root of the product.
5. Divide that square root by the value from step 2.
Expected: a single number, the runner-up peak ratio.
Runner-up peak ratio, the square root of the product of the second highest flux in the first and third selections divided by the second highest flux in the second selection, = 1.09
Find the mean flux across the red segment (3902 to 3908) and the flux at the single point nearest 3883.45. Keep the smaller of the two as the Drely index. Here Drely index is 3.5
